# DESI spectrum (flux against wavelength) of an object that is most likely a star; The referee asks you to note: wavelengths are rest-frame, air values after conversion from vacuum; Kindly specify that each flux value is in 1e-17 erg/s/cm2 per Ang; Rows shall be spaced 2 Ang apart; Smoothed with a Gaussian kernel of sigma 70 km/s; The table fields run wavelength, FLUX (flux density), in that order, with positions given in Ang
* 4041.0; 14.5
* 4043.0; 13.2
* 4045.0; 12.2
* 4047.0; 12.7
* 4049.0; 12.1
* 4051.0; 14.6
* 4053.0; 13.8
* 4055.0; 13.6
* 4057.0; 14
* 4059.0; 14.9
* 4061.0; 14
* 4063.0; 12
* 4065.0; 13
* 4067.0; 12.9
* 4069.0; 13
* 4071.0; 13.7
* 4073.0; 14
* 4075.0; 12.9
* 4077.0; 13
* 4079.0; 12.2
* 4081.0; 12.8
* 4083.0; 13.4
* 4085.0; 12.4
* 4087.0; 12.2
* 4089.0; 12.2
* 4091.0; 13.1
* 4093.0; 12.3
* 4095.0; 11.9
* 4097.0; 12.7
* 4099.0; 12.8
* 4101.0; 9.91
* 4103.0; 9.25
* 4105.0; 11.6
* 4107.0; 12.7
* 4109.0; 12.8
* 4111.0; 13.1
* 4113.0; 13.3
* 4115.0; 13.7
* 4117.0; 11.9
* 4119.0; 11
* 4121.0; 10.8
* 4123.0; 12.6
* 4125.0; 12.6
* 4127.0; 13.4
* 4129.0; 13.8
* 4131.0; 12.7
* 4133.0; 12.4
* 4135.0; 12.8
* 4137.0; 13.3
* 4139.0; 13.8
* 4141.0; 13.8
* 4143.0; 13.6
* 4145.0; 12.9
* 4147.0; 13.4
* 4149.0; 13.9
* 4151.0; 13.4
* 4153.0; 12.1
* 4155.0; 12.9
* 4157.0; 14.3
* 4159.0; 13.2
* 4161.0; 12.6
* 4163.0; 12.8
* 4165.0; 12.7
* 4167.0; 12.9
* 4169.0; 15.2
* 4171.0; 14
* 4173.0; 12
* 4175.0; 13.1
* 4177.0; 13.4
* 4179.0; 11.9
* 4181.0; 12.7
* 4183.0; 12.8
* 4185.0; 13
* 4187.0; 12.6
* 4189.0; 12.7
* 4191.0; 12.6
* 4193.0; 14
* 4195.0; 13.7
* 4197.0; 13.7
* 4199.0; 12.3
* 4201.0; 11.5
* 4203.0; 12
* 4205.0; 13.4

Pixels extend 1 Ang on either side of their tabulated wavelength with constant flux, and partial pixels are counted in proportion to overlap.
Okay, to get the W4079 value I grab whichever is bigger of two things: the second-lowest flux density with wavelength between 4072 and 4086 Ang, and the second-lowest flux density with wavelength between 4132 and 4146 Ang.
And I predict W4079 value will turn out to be 12.8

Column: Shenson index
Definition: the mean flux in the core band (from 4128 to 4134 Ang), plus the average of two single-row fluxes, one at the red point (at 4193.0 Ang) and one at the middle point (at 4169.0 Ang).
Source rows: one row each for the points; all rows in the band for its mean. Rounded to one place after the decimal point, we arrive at 27.6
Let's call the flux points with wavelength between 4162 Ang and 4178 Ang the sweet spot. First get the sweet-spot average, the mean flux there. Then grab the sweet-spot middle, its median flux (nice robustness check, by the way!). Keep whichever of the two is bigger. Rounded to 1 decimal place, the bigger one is 13.3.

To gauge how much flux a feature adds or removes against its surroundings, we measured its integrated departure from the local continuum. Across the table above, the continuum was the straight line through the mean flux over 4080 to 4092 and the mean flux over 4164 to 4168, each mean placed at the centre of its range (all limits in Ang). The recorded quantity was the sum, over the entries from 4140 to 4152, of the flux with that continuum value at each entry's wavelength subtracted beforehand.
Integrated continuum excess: 4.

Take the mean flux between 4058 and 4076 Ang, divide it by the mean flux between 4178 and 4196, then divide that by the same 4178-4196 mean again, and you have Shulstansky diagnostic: 0.081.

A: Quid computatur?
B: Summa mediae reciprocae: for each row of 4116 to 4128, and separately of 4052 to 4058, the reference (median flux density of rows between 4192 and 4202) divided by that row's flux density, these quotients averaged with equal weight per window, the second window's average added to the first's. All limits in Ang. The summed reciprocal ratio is 2.14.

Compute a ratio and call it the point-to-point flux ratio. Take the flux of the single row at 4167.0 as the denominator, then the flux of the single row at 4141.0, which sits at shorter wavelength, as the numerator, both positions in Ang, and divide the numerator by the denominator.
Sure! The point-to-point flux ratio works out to 1.07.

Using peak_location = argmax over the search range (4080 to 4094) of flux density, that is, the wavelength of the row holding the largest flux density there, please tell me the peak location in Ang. 4083.0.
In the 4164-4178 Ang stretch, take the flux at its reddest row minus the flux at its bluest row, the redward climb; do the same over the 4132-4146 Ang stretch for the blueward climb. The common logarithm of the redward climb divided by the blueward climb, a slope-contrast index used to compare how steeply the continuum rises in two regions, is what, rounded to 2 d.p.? 0.15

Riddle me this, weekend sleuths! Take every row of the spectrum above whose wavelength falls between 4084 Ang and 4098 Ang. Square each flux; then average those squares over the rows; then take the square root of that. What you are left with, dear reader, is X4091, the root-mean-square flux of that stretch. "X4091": 12.4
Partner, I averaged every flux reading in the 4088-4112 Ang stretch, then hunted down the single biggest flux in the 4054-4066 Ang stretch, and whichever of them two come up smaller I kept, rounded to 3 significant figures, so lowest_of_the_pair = 12.0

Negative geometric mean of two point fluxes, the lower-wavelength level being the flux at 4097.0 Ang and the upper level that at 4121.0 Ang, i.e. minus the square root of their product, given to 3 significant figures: -11.7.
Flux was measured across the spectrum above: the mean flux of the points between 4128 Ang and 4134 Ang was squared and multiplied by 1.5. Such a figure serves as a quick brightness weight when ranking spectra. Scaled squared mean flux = 252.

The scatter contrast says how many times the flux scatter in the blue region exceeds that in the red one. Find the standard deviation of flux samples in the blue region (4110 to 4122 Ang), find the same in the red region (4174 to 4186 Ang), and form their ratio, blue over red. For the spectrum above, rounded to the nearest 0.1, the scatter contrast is 2.4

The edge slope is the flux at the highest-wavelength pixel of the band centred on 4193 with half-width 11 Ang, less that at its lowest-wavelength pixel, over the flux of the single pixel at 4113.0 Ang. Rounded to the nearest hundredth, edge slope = -0.06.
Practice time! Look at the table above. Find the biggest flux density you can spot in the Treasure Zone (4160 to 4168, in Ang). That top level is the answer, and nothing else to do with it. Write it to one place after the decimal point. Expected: 12.9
